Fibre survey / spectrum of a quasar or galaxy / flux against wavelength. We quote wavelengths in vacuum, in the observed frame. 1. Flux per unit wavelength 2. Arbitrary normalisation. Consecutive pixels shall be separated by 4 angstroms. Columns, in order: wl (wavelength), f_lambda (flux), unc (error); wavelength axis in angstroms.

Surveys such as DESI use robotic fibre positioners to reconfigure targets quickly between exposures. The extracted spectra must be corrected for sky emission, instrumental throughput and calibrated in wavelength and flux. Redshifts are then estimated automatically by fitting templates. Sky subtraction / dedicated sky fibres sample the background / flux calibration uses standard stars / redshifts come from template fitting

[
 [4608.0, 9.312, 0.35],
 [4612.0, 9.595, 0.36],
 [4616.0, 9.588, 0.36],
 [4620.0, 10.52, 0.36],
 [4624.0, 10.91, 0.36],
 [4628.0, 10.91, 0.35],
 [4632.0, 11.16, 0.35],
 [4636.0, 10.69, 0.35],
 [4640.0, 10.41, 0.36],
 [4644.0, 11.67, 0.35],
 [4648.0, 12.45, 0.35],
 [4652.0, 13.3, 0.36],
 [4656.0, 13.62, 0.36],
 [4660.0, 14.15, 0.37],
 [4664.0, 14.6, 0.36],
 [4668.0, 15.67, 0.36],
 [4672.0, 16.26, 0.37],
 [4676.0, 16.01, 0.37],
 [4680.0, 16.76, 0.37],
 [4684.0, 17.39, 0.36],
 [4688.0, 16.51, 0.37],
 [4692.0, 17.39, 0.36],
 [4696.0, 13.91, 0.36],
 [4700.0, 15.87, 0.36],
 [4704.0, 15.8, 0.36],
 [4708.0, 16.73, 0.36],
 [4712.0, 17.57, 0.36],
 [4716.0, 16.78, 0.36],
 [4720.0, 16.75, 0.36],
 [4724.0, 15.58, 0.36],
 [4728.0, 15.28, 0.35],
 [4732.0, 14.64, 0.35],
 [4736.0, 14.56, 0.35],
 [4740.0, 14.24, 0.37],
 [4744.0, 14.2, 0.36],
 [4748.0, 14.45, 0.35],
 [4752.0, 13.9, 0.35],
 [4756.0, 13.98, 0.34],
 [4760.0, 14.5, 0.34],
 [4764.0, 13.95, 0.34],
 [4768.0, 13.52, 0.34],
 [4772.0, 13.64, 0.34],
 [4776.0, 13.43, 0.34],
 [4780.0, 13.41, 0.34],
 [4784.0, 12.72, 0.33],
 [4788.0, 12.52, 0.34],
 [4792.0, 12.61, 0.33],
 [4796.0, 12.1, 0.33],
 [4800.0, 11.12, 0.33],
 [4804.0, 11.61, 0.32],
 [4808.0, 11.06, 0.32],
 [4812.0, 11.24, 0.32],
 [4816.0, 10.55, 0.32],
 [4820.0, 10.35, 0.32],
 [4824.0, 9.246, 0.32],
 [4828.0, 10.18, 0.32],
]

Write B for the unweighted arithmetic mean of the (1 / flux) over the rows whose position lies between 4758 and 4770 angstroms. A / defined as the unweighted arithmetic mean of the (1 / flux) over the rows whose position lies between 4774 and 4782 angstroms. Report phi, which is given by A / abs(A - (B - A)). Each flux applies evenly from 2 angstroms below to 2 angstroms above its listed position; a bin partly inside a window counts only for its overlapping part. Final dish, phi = 1.0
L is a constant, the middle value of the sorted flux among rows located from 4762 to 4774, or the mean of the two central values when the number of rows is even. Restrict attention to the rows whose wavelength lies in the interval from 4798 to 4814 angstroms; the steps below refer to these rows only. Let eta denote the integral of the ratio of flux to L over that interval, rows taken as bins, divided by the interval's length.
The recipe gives 0.8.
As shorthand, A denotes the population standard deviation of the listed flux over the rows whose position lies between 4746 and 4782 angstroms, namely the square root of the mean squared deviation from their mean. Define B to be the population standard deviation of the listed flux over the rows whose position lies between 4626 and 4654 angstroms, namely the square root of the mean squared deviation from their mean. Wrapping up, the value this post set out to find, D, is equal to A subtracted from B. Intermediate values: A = 0.38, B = 0.96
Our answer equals 0.58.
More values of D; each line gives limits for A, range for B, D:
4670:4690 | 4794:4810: -0.05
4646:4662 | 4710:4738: 0.46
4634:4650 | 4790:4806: -0.26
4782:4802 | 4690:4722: 0.51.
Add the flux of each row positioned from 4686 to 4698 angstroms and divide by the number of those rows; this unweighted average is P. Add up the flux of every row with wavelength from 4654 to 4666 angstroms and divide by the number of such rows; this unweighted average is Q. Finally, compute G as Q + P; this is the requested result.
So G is 30.1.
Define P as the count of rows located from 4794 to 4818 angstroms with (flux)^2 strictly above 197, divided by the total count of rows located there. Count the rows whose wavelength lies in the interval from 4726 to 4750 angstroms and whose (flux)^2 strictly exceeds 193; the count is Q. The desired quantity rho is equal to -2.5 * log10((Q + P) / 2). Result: -1.19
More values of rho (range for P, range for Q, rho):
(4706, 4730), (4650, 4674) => -0.99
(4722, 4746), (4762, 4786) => 0.00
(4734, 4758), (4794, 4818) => 1.19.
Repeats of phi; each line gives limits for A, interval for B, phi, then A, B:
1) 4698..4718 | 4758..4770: 1.2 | 0.061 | 0.072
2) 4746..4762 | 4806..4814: 1.4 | 0.070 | 0.090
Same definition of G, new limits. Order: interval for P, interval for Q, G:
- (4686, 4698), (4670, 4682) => 32.3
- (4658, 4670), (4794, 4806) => 26.4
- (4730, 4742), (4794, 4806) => 26.1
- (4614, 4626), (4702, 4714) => 27.0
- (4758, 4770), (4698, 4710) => 30.1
